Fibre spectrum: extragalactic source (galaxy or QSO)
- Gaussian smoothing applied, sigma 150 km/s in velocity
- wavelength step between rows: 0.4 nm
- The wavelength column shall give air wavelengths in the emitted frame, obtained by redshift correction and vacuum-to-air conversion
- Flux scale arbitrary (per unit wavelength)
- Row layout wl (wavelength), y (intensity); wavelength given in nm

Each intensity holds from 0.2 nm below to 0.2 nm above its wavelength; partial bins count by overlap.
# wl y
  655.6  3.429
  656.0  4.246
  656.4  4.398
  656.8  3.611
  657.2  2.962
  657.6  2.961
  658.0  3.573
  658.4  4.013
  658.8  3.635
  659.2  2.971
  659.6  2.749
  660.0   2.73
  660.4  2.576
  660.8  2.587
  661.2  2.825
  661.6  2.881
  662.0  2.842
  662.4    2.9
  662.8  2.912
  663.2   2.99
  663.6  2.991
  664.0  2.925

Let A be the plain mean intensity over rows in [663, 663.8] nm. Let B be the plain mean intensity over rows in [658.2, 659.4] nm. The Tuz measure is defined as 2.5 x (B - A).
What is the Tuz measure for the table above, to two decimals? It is 1.37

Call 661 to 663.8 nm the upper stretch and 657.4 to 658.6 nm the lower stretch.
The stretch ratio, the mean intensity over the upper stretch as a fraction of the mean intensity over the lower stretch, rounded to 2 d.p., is 0.83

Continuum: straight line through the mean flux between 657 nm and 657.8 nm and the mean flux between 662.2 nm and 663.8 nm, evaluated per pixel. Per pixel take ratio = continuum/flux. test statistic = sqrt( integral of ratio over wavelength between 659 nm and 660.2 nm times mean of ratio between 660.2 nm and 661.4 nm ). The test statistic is 1.18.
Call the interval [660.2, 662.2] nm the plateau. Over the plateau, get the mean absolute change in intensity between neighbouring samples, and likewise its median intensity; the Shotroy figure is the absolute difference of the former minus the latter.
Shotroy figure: 2.7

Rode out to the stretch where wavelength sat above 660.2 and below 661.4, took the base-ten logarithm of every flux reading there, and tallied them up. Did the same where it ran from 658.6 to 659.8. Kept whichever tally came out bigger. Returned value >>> 1.47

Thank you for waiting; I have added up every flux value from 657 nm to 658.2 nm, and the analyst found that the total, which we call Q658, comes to 9.5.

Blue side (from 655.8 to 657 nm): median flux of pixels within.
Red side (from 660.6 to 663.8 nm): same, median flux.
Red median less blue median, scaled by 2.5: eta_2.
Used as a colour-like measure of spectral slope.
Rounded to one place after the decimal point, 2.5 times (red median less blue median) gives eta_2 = -3.4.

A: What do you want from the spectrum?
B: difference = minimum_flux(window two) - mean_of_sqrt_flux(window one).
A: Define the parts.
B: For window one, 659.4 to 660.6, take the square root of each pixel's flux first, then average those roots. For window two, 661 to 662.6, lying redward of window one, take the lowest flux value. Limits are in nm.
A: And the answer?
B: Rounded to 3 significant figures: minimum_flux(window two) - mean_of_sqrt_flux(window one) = 1.19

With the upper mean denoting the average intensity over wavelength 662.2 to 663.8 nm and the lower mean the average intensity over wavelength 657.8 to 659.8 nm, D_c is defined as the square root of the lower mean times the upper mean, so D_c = 3.16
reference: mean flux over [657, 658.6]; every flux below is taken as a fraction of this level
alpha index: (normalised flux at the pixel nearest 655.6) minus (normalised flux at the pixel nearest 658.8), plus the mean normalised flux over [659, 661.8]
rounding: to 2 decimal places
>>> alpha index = 0.76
